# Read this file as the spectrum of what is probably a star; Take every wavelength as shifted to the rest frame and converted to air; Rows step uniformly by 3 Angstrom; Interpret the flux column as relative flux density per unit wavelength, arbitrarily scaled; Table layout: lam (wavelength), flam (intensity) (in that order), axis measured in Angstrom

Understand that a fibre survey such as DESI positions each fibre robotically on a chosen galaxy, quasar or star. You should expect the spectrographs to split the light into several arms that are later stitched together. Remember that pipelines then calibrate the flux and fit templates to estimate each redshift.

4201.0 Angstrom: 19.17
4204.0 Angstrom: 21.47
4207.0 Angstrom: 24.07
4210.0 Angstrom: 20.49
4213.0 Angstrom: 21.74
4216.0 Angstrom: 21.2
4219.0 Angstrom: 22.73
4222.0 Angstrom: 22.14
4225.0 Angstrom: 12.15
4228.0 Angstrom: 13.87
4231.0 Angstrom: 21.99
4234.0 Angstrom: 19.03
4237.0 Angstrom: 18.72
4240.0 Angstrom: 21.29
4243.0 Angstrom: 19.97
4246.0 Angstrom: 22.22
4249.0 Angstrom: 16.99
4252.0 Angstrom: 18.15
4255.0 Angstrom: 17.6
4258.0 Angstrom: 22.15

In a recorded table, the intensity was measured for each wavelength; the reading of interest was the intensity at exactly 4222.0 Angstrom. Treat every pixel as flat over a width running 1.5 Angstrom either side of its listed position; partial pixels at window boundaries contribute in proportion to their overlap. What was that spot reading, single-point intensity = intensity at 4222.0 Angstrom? 22.14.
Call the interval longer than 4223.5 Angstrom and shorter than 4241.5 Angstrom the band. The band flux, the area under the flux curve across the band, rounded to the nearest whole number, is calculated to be 321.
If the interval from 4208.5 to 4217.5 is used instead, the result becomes 190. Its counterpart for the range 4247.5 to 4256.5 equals 158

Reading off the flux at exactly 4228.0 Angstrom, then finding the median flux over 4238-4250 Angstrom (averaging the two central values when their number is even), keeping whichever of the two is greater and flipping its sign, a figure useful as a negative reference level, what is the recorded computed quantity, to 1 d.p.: -20.6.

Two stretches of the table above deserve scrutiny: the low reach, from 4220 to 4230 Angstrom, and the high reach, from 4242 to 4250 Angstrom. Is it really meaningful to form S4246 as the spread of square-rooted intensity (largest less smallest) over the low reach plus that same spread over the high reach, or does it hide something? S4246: 1.81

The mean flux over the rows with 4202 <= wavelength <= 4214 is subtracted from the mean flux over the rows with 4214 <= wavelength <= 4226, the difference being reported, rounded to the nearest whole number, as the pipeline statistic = -2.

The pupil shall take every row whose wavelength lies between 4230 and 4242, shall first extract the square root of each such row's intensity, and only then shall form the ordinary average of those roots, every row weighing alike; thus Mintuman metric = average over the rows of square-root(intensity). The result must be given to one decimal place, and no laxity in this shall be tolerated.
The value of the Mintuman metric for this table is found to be 4.5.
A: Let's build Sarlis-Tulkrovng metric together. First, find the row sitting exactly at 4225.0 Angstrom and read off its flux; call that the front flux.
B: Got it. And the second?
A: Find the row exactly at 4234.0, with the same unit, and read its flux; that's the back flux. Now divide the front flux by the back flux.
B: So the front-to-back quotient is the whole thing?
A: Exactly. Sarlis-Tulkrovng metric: 0.64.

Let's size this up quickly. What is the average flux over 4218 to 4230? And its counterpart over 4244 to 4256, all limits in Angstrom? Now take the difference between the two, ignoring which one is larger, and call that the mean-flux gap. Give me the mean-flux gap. 1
